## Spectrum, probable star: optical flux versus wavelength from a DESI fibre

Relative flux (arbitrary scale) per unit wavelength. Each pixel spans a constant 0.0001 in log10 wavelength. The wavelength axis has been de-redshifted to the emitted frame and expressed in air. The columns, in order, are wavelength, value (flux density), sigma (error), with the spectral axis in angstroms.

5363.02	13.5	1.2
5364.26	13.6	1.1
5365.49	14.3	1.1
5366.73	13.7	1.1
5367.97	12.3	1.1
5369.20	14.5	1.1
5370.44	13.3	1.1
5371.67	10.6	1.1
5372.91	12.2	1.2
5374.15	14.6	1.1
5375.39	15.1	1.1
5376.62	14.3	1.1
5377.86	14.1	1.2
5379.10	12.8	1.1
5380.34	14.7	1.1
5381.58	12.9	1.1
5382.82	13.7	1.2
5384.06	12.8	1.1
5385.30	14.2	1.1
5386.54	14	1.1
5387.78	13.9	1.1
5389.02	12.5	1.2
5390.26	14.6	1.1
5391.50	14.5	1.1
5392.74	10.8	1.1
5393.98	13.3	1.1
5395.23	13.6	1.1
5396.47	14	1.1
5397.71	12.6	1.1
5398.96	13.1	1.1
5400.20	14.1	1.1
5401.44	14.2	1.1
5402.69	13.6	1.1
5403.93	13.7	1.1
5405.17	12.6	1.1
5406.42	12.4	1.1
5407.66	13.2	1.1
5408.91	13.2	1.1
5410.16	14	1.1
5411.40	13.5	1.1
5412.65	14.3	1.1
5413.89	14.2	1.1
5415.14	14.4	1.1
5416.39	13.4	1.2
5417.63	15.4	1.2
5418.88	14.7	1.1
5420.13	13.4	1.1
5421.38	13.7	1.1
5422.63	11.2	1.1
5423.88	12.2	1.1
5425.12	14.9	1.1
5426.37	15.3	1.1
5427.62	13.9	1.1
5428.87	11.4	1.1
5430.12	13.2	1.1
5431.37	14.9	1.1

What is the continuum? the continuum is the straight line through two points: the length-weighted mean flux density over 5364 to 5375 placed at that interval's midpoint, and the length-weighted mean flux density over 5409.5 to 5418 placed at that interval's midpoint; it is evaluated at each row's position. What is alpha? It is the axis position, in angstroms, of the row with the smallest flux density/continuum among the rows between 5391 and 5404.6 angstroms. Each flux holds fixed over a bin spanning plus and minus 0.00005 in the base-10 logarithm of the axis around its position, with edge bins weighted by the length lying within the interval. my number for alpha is 5392.74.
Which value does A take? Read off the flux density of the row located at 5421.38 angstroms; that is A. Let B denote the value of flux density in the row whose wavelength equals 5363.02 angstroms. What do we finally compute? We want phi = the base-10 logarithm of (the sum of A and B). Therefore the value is 1.43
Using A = 13.7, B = 13.5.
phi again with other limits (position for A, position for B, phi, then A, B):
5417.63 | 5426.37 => 1.49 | 15.4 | 15.3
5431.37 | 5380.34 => 1.47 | 14.9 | 14.7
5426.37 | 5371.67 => 1.41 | 15.3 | 10.6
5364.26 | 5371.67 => 1.38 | 13.6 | 10.6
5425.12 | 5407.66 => 1.45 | 14.9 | 13.2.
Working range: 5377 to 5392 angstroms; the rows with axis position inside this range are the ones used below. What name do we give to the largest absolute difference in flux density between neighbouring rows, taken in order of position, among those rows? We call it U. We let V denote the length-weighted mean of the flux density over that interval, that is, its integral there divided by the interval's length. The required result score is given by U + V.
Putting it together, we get 15.8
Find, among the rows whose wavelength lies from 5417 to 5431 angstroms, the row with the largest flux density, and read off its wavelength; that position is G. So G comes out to 5417.63 angstroms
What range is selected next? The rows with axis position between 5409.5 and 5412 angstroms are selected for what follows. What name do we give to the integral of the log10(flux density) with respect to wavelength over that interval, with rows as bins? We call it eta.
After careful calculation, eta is 2.8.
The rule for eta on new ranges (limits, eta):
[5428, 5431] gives 3.3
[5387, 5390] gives 3.4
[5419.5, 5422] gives 2.8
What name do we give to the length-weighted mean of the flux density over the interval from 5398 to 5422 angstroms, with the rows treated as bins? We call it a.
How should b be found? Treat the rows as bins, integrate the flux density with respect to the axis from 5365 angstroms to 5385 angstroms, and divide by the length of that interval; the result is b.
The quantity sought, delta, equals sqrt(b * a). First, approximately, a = 13.7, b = 13.5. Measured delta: 13.6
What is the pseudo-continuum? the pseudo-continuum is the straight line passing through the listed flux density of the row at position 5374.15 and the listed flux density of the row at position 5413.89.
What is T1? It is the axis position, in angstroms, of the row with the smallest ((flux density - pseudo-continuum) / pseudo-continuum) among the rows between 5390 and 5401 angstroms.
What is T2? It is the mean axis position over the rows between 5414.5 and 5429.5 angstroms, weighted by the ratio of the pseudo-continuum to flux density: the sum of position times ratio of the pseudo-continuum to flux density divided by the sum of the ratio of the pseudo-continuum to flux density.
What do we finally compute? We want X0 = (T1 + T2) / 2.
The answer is 5407.4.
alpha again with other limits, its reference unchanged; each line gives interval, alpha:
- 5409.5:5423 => 5422.63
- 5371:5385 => 5371.67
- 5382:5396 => 5392.74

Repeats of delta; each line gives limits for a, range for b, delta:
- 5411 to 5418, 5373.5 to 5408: 13.9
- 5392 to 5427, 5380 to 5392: 13.6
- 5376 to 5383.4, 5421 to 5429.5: 13.5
